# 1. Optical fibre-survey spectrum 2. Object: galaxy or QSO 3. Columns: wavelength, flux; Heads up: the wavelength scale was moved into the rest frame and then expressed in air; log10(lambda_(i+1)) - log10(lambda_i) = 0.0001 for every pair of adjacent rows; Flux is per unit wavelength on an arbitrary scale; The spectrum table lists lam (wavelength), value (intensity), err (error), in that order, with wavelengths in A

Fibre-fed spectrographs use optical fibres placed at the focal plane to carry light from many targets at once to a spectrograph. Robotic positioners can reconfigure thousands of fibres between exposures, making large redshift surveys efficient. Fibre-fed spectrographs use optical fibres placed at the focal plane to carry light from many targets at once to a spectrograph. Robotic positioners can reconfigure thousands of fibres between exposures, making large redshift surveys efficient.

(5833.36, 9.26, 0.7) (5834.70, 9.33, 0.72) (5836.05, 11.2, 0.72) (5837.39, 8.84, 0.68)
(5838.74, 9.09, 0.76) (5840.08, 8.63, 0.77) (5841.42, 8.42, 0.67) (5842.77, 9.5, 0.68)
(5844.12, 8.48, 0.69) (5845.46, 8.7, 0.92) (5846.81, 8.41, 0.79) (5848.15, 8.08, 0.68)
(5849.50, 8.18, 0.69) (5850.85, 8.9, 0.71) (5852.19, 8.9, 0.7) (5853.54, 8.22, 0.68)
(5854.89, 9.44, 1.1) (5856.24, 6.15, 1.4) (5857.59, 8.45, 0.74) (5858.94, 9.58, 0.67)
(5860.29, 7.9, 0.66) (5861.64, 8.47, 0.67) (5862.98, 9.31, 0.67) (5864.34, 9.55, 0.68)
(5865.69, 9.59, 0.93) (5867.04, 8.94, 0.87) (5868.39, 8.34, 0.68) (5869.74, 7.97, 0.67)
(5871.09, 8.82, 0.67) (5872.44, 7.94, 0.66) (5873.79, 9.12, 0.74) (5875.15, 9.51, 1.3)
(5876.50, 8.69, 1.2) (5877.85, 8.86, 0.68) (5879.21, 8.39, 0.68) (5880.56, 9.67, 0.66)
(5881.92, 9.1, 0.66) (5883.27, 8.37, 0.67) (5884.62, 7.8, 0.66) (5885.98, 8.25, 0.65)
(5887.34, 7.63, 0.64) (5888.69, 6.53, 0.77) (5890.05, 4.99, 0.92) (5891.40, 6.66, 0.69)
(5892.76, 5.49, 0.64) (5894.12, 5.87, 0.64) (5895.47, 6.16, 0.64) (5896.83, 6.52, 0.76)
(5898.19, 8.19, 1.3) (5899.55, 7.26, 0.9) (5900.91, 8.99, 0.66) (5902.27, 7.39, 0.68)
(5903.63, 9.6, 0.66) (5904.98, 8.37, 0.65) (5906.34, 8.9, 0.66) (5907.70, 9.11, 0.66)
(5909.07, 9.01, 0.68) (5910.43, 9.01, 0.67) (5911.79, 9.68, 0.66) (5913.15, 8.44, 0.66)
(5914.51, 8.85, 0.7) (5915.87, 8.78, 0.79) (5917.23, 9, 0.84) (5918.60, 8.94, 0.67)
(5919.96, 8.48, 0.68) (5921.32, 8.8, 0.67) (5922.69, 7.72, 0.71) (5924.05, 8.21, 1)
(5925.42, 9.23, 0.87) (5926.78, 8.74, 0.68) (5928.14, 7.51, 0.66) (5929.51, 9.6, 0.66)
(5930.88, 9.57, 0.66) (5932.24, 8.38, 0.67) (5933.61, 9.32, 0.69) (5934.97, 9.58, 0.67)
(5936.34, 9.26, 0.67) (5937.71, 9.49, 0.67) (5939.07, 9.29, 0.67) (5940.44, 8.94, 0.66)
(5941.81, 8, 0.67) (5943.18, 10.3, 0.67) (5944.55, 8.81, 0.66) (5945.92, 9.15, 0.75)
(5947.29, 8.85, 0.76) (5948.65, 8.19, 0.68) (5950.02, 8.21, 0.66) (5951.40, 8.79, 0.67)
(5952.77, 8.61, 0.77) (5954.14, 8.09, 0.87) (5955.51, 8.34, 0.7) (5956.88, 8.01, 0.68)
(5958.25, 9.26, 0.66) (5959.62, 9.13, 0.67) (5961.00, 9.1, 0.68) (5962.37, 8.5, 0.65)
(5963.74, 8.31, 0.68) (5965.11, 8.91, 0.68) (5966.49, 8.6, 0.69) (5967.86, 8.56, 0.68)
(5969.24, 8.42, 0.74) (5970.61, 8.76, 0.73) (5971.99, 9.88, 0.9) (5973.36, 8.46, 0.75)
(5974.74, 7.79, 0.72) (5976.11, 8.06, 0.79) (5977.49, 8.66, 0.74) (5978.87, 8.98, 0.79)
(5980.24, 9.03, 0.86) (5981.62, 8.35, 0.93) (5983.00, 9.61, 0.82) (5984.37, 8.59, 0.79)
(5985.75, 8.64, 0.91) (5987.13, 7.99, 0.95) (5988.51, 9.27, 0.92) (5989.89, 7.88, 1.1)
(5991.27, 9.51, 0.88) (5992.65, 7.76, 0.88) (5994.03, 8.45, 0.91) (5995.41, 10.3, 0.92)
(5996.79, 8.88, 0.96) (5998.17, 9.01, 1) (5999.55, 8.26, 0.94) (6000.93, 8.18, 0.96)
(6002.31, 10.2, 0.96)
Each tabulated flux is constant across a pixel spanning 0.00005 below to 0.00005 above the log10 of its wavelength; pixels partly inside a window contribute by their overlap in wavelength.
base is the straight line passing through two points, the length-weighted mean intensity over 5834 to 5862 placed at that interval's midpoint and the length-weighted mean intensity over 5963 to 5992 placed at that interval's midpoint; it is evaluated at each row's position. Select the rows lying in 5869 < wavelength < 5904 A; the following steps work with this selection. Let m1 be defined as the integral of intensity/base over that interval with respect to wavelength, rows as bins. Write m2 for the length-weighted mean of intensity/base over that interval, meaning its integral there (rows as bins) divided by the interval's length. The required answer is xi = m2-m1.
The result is -30.6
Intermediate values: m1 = 31.5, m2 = 0.90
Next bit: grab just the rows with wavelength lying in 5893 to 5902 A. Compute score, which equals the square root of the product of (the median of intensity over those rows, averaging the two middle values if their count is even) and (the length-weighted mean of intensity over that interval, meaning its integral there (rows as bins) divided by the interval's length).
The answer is 7.0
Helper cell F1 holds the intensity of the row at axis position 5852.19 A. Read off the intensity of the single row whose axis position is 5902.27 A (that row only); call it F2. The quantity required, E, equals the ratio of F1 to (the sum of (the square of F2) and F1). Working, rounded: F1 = 8.9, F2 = 7.39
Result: 0.140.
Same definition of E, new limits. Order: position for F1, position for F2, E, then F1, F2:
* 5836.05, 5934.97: 0.109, 11.2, 9.58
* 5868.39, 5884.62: 0.121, 8.34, 7.8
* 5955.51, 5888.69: 0.164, 8.34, 6.53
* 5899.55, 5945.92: 0.080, 7.26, 9.15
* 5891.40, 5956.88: 0.094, 6.66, 8.01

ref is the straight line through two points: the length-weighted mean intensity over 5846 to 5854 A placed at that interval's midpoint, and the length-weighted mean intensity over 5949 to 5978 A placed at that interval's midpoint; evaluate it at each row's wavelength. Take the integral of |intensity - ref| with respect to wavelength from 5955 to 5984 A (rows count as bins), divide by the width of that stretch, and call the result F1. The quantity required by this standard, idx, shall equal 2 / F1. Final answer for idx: 5.0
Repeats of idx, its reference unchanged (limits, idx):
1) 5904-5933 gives 4.0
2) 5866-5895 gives 2.0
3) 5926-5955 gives 3.3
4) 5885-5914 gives 1.6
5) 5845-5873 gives 3.5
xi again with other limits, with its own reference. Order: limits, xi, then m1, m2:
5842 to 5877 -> -33.8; 34.8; 0.99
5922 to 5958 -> -35.4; 36.4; 1.01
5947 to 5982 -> -33.7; 34.7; 0.99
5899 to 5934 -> -34.1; 35.1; 1.00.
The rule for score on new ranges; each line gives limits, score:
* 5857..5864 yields 8.6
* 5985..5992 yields 8.6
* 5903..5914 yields 9.0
